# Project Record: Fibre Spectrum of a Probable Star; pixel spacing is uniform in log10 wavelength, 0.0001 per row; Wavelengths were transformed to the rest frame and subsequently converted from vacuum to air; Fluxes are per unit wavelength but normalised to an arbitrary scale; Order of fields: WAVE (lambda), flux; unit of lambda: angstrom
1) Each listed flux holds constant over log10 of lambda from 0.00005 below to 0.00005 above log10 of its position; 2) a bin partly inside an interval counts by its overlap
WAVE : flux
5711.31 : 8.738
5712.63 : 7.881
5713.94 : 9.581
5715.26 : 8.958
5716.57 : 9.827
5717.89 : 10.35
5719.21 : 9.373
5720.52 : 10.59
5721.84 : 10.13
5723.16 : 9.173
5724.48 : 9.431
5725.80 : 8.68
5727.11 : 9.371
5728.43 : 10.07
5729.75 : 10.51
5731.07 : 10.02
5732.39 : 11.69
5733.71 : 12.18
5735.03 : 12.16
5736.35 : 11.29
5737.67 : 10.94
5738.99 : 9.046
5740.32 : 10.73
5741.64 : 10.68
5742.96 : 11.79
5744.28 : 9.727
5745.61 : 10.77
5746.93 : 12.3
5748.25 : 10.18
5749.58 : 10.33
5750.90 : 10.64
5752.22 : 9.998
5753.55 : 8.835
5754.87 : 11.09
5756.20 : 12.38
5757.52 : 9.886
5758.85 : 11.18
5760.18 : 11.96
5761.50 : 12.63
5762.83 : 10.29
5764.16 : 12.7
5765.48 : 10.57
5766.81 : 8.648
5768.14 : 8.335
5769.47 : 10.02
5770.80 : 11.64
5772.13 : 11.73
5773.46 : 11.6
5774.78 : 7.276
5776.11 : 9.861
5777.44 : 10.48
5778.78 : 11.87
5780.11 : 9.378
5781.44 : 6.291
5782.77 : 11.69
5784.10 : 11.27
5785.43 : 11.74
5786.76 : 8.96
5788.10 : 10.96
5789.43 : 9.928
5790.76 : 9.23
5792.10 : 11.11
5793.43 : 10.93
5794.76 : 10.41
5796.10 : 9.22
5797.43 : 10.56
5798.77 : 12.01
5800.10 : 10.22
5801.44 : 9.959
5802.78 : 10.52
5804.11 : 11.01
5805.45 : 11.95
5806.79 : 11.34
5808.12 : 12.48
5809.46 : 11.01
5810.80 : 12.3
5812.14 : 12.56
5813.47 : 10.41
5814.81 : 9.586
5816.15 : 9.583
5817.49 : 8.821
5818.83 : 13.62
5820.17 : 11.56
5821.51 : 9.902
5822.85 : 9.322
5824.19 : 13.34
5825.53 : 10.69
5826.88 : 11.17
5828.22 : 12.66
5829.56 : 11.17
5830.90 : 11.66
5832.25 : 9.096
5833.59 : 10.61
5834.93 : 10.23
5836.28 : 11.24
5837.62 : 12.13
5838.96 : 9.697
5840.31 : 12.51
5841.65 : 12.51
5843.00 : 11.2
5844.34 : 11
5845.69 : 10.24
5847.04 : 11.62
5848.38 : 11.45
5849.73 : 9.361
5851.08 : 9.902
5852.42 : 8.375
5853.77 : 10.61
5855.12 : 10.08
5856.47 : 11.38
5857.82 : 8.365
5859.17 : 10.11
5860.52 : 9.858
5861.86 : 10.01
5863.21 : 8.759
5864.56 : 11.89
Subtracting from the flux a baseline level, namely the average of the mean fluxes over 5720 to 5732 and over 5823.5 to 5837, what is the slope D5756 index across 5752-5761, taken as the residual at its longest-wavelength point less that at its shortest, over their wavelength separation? 0.25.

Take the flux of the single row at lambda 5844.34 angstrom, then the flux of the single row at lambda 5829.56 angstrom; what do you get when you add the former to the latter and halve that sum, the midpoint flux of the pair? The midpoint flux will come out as 11.1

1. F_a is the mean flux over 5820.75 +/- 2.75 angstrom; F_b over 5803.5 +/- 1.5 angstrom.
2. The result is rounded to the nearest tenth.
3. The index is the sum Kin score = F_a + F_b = 21.9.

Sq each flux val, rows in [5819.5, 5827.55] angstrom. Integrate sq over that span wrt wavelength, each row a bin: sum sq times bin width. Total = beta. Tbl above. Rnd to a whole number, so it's 986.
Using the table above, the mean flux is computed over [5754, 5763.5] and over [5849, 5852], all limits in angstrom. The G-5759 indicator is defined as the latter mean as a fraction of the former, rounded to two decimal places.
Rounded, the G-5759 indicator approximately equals 0.85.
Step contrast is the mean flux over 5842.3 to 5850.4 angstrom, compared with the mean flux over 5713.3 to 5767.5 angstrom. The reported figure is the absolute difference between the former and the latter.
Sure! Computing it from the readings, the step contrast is 0.31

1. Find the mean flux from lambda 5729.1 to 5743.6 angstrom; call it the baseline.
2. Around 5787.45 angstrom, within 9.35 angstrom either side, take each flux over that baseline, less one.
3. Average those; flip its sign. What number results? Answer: 0.072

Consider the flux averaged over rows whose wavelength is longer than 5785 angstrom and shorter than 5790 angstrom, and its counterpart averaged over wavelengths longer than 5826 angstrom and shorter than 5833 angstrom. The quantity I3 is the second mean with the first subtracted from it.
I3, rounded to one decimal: 0.8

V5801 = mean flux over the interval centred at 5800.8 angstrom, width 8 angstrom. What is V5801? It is 10.7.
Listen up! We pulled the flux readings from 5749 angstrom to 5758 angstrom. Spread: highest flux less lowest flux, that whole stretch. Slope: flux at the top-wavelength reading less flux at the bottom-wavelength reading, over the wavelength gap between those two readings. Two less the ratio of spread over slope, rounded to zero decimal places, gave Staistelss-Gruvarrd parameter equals 65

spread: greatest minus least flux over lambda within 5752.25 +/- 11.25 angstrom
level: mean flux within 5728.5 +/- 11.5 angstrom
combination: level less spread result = 6.50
